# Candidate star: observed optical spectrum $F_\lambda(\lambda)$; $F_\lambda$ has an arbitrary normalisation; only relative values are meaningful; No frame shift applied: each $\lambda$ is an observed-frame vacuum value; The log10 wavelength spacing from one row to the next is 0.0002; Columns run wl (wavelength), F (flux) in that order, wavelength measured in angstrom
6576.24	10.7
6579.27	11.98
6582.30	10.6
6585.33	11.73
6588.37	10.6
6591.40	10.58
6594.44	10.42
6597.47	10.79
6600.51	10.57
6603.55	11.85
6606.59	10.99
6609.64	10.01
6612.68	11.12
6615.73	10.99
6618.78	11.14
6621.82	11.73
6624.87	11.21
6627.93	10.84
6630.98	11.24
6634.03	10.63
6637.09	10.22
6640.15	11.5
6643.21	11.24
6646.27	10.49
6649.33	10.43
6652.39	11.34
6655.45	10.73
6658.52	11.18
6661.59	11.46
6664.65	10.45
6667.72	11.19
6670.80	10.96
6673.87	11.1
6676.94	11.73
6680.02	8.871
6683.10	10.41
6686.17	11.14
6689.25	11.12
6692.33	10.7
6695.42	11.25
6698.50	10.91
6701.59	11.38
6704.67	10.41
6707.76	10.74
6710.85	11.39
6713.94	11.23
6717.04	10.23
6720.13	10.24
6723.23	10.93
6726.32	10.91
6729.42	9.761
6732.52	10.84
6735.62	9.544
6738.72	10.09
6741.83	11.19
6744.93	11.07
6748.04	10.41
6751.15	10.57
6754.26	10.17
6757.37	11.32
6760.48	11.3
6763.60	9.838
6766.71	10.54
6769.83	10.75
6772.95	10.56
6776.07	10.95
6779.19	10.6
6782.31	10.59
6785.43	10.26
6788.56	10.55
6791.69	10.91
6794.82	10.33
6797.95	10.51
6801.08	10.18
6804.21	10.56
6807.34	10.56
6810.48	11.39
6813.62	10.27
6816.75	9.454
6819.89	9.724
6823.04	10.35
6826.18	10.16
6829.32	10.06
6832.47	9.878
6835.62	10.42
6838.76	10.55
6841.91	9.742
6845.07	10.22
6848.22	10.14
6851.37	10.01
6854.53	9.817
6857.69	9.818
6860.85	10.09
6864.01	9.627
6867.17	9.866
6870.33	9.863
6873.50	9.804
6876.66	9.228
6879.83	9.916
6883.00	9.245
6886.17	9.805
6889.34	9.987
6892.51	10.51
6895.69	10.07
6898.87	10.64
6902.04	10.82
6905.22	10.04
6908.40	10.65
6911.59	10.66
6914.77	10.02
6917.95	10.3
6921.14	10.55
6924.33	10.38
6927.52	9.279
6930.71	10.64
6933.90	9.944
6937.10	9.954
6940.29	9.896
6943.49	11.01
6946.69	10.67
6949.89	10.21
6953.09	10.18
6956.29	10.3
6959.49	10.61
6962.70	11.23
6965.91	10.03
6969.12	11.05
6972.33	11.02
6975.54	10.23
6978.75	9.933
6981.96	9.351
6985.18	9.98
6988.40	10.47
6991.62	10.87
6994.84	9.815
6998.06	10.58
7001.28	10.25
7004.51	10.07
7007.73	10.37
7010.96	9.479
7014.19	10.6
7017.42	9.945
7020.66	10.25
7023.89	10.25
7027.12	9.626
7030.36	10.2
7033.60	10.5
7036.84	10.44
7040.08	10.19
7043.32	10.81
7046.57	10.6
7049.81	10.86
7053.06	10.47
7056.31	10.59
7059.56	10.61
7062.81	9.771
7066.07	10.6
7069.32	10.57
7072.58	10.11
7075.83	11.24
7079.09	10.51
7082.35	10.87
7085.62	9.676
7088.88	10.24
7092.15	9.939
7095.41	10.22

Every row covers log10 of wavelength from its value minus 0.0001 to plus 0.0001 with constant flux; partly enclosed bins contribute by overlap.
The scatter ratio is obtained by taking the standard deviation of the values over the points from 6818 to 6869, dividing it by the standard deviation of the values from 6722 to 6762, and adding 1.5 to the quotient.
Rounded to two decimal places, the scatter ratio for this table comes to 1.96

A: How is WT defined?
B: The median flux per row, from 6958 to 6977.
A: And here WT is 10.8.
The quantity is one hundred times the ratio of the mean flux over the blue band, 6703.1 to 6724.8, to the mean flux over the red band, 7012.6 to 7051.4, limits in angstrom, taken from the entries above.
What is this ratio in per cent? 103.7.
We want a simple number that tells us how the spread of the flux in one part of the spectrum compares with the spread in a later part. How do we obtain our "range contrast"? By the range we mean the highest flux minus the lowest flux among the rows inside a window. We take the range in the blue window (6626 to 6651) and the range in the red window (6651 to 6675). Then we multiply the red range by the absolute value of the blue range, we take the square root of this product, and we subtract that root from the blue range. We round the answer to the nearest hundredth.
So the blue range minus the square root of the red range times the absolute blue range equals 0.14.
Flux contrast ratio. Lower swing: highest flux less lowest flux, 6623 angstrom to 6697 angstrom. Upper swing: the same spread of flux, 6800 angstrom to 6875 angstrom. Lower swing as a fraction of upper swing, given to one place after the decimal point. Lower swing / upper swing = 1.5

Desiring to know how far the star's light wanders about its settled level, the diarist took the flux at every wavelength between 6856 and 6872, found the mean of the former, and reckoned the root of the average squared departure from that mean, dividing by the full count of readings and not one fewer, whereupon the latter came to 0.15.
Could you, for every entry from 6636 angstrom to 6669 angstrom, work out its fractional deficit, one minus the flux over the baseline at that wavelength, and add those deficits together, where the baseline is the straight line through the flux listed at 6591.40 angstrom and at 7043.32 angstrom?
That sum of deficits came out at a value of -0.33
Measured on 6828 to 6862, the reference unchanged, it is 0.66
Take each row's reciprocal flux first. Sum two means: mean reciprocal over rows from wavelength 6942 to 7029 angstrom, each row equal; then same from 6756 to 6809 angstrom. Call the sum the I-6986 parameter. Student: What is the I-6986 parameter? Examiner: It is 0.192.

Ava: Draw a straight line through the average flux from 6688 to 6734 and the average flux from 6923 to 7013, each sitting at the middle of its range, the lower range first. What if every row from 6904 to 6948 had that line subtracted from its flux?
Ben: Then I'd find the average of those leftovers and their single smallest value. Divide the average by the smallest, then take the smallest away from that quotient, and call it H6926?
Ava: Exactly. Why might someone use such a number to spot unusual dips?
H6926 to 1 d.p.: 1.2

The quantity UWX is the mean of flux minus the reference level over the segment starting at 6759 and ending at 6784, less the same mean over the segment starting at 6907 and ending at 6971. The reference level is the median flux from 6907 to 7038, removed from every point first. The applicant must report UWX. 0.26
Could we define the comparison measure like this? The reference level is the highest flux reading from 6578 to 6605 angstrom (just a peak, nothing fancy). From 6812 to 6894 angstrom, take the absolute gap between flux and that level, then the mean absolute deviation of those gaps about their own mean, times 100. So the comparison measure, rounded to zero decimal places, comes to 26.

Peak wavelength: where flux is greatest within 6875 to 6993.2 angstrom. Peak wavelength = 6962.70 angstrom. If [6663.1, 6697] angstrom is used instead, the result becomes 6676.94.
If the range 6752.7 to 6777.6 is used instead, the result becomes 6757.37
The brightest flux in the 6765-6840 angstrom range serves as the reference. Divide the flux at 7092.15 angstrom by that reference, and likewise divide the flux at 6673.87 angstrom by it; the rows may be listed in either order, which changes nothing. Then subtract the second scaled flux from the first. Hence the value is -0.10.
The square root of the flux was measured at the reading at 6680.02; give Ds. 2.98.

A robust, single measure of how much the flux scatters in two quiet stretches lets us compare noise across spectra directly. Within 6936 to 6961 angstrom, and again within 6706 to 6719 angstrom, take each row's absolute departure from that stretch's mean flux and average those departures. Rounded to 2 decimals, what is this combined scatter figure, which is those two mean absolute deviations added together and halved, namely 0.36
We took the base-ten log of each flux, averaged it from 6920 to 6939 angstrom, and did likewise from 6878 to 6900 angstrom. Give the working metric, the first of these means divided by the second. 1.00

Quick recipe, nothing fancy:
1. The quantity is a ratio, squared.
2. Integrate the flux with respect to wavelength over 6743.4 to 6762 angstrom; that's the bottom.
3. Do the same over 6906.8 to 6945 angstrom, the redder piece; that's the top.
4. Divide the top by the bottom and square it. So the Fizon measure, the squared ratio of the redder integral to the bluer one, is 3.8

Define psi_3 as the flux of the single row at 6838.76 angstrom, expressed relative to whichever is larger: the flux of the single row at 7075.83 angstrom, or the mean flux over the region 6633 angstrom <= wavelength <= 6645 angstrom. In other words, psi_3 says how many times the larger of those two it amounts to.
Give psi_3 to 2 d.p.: 0.94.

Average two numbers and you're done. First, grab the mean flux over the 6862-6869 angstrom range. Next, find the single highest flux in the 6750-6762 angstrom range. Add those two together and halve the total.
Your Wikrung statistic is 10.5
